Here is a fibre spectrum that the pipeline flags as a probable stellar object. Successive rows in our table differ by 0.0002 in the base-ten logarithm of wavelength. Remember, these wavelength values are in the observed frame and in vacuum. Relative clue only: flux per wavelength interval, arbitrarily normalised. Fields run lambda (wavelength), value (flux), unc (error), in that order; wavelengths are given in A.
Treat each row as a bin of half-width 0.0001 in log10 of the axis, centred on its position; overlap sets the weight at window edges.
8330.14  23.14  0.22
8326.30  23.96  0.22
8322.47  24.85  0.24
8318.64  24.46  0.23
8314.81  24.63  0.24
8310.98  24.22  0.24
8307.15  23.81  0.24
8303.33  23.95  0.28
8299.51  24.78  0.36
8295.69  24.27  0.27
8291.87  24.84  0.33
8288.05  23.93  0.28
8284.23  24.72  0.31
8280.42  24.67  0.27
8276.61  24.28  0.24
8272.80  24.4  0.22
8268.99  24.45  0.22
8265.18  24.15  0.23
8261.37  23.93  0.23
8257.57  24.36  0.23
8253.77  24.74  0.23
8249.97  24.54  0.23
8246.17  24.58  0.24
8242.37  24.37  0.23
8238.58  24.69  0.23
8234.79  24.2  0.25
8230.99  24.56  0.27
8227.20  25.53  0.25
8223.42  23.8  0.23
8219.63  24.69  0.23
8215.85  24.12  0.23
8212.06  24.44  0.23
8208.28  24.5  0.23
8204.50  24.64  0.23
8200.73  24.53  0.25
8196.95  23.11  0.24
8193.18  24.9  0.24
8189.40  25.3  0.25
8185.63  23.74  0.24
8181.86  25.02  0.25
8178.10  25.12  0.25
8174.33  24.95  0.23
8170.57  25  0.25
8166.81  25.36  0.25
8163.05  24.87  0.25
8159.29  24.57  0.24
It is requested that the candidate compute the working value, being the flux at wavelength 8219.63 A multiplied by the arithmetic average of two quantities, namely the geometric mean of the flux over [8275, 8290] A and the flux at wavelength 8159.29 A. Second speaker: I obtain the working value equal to 605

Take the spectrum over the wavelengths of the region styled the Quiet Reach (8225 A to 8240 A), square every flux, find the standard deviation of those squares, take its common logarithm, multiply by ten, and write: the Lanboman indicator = 14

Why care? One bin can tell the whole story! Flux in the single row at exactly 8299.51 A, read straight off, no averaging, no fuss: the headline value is 24.78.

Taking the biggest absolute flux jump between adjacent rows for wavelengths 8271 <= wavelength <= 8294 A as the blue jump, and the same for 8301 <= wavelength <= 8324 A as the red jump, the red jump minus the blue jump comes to -0.5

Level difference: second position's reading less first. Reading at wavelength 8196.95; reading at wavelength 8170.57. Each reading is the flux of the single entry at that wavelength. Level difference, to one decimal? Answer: 1.9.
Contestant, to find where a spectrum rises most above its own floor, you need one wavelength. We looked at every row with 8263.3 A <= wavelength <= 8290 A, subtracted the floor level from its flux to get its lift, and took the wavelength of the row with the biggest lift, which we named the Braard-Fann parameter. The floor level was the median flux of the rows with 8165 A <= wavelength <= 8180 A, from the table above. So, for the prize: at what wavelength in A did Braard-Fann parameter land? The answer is 8284.23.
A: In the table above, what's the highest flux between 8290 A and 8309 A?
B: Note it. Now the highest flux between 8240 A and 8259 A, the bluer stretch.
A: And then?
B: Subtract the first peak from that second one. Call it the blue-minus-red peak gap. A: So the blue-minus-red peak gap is -0.1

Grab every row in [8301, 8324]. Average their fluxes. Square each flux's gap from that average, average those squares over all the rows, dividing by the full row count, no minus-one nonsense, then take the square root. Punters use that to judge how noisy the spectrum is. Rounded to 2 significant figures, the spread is 0.37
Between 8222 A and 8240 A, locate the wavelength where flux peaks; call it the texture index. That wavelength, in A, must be 8227.20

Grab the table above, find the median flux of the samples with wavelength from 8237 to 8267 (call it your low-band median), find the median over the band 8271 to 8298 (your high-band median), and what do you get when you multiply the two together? 597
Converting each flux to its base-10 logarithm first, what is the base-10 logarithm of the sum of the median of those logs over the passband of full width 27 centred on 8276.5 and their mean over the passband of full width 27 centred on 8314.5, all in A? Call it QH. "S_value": 0.443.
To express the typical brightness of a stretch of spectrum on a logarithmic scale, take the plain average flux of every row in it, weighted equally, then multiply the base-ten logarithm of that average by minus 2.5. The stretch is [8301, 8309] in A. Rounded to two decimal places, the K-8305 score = -3.45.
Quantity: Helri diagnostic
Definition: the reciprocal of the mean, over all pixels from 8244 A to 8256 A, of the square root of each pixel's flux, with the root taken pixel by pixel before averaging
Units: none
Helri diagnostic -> 0.202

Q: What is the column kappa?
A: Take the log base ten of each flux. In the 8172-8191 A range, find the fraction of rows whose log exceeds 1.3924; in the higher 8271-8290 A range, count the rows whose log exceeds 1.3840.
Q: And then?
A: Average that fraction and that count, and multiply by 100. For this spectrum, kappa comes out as 240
